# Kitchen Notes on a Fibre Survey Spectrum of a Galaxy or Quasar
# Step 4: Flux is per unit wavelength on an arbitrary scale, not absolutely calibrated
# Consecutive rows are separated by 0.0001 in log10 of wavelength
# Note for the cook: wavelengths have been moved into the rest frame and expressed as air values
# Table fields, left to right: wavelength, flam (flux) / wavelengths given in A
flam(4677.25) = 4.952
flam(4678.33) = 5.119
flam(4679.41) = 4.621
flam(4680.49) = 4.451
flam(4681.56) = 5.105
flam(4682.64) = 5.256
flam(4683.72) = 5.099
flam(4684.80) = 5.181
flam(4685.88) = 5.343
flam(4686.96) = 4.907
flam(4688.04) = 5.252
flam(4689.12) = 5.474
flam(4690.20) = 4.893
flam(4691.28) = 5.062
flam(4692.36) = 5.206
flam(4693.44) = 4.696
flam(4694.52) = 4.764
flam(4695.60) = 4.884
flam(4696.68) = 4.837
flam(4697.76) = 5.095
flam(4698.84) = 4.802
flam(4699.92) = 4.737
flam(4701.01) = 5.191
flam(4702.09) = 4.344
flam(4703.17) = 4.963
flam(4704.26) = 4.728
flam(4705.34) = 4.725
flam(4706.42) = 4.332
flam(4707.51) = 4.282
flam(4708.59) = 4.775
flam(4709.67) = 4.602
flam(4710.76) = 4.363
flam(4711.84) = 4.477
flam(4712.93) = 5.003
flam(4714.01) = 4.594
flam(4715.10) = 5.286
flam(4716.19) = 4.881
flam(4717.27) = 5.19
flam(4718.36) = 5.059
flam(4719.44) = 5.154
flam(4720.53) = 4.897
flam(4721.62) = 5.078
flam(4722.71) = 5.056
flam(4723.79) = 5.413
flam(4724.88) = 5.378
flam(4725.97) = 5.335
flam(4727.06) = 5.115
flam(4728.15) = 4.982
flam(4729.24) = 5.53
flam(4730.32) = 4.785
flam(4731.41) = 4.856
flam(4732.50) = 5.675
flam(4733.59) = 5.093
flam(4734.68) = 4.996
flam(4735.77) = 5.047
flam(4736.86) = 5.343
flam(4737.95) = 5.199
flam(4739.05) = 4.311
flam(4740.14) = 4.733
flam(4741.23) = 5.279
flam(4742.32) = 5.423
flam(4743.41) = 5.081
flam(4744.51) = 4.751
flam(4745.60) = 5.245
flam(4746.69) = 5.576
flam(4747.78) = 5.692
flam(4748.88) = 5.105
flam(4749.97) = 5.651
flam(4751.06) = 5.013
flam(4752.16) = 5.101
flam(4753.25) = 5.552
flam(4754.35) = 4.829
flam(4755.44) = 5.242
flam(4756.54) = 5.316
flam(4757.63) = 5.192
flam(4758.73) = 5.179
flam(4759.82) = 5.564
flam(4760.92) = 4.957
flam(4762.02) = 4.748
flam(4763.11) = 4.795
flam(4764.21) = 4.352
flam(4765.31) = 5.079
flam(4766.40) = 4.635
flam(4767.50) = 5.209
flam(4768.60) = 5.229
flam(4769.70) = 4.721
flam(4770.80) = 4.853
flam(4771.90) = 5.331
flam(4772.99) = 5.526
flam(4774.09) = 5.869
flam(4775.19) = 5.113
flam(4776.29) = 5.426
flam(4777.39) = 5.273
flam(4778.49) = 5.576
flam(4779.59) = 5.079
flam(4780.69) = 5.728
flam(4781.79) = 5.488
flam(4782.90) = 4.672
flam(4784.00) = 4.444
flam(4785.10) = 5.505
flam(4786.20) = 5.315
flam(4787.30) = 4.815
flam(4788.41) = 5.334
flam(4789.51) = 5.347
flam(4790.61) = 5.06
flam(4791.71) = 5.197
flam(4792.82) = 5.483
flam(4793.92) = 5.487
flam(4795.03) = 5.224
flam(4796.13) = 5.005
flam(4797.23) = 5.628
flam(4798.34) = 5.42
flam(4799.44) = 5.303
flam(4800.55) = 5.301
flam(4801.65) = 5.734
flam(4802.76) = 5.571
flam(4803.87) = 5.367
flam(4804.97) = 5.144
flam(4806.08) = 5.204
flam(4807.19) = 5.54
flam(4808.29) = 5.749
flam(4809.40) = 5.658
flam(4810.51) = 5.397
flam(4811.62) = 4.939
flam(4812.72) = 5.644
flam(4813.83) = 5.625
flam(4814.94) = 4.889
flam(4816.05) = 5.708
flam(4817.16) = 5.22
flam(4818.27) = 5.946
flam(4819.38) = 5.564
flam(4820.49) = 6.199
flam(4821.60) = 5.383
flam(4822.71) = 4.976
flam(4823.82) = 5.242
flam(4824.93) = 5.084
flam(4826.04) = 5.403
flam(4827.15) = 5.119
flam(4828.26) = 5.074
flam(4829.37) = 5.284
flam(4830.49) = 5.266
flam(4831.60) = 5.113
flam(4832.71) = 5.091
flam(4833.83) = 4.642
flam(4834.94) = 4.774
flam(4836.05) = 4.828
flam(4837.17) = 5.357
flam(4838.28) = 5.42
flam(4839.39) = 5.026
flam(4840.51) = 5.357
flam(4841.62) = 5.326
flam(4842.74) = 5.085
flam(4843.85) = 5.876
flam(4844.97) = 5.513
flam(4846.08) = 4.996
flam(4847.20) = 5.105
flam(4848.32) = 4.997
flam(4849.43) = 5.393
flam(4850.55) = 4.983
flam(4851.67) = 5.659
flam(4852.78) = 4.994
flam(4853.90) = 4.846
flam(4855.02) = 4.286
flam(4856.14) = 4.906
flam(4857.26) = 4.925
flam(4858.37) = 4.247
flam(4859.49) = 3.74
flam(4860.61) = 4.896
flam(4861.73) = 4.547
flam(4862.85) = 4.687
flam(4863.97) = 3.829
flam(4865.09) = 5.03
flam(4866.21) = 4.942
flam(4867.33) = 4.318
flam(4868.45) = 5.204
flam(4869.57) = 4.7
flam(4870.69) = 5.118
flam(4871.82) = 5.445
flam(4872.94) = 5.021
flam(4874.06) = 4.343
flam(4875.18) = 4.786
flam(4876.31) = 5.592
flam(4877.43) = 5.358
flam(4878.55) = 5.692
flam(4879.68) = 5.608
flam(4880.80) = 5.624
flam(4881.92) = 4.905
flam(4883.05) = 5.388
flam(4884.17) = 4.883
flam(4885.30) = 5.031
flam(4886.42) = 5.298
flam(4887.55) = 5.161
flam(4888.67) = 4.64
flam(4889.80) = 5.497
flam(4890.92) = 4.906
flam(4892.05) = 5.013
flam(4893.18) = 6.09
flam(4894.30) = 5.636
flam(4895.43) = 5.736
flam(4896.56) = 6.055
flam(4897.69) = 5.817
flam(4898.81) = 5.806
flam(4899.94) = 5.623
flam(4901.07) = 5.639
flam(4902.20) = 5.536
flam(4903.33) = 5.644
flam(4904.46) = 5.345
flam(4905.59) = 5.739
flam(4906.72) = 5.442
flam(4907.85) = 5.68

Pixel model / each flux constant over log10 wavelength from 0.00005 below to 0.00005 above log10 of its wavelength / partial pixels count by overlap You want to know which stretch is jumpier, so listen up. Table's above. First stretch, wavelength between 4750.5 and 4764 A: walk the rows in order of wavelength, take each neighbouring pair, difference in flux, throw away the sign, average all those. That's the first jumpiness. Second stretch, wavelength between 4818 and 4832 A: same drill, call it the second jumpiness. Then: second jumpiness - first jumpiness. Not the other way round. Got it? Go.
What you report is 0.02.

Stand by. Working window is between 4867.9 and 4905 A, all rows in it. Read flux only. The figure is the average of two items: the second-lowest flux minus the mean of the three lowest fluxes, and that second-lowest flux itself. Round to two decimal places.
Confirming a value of 2.36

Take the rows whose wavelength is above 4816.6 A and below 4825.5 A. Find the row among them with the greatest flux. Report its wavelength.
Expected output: 4820.49 A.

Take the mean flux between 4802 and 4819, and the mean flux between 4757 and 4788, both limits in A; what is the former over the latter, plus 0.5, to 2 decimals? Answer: 1.56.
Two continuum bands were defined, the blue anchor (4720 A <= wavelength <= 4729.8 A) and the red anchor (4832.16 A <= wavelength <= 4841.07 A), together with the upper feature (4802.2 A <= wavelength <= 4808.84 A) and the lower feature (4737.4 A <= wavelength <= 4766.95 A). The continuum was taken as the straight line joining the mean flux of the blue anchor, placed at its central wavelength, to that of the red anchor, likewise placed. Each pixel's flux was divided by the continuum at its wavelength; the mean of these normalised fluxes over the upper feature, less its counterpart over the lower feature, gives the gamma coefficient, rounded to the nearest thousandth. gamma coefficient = 0.078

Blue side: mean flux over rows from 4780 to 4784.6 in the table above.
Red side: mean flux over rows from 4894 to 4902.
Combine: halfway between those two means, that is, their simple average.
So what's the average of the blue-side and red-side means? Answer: 5.42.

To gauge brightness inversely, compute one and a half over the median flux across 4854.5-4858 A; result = 0.306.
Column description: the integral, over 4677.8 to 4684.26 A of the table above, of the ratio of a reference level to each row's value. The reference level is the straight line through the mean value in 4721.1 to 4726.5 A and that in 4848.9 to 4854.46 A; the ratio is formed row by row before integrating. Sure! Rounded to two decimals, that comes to 6.93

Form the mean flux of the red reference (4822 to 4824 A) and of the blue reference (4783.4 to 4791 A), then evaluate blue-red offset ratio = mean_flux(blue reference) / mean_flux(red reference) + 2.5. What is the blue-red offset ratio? 3.50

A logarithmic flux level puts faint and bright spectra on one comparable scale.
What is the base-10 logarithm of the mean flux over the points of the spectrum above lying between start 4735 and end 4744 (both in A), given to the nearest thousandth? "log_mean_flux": 0.703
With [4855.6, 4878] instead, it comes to 0.680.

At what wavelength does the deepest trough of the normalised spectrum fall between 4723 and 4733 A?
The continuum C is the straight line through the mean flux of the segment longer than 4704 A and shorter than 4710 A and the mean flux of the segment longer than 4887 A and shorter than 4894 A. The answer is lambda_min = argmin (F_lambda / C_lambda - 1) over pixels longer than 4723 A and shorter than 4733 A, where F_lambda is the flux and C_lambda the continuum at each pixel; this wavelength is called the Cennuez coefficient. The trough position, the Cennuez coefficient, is 4730.32 A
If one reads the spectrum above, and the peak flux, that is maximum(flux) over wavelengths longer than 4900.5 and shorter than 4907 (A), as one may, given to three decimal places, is 5.739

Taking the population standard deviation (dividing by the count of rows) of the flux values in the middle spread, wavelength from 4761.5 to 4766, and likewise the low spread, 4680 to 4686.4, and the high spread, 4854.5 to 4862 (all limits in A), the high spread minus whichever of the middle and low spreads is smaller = 0.15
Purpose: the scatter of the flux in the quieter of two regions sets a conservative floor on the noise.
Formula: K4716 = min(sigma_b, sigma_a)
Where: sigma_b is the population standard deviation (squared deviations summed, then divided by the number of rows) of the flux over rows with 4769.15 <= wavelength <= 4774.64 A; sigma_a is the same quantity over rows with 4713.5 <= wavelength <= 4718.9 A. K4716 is 0.25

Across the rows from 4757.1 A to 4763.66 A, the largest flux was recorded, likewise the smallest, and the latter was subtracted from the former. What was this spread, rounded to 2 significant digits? 0.82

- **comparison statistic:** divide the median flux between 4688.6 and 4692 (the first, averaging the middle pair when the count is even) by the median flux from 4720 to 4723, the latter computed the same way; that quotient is 1.00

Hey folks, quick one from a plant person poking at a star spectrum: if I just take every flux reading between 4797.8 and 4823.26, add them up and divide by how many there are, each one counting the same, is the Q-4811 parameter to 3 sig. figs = 5.46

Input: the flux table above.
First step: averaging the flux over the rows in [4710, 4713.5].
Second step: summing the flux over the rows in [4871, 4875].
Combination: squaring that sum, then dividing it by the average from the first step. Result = 48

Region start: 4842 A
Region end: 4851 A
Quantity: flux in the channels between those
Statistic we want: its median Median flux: 5.1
